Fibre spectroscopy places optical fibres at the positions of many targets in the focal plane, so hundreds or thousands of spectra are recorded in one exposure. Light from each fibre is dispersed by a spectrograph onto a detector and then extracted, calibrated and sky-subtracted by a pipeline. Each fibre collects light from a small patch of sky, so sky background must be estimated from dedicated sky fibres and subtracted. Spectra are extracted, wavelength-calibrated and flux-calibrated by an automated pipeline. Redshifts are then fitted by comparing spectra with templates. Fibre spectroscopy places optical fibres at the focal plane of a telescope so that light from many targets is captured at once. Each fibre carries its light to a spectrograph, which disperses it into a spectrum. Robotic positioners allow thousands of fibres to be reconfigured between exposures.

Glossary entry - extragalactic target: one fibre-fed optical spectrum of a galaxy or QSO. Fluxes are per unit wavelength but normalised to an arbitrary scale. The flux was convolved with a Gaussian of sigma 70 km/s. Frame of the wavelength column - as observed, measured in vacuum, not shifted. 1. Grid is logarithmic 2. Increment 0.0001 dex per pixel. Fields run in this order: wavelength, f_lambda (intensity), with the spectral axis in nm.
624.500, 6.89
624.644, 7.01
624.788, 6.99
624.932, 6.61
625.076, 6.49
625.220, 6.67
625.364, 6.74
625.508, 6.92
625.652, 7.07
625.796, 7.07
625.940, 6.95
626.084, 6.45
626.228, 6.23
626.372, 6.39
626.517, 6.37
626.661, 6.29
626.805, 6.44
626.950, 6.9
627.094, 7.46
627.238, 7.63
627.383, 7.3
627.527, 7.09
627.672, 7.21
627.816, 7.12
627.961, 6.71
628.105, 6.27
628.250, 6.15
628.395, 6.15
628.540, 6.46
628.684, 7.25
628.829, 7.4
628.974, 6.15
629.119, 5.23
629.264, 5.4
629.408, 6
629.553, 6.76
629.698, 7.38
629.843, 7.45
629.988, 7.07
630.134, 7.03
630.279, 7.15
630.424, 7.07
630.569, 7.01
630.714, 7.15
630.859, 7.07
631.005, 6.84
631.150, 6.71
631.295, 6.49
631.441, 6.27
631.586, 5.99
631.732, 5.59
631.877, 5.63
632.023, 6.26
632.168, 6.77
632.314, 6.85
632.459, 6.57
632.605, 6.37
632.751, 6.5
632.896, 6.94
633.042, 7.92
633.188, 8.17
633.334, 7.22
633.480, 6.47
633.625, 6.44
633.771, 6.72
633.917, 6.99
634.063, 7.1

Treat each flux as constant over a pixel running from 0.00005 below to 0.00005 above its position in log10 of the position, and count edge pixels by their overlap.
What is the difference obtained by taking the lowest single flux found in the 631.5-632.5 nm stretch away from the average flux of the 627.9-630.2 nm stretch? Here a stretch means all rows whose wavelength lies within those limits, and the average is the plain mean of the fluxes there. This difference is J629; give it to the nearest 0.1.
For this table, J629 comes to 1.0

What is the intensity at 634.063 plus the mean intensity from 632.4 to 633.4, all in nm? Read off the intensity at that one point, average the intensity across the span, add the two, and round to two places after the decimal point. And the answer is 14.20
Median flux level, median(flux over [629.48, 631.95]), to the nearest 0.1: 7.0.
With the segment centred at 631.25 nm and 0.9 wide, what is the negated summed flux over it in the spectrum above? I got -39.4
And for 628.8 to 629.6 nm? -36.9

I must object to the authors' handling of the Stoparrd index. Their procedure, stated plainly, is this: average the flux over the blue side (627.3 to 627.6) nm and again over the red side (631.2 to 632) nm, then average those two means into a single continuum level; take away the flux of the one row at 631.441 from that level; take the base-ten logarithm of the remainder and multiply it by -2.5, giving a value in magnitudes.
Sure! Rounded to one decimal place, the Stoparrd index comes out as 1.2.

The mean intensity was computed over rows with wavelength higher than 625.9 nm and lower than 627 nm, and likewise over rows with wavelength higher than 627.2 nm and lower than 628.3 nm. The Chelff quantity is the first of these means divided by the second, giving 0.94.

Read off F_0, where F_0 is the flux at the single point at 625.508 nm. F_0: 6.92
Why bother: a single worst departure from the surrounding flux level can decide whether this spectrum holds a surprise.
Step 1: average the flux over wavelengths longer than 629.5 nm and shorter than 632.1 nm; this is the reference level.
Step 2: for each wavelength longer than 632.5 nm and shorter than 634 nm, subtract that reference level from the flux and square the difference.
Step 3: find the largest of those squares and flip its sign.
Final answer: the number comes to -2.1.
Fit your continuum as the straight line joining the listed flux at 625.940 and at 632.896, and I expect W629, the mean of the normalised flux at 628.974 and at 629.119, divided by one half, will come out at 1.64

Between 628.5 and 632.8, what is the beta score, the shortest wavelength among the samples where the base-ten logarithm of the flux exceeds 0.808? 628.540 nm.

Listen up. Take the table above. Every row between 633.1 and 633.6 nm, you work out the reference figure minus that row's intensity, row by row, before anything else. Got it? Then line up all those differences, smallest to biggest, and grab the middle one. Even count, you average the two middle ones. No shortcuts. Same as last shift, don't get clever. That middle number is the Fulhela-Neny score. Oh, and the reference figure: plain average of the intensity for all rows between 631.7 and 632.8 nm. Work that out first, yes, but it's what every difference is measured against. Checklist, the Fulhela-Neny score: -0.9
